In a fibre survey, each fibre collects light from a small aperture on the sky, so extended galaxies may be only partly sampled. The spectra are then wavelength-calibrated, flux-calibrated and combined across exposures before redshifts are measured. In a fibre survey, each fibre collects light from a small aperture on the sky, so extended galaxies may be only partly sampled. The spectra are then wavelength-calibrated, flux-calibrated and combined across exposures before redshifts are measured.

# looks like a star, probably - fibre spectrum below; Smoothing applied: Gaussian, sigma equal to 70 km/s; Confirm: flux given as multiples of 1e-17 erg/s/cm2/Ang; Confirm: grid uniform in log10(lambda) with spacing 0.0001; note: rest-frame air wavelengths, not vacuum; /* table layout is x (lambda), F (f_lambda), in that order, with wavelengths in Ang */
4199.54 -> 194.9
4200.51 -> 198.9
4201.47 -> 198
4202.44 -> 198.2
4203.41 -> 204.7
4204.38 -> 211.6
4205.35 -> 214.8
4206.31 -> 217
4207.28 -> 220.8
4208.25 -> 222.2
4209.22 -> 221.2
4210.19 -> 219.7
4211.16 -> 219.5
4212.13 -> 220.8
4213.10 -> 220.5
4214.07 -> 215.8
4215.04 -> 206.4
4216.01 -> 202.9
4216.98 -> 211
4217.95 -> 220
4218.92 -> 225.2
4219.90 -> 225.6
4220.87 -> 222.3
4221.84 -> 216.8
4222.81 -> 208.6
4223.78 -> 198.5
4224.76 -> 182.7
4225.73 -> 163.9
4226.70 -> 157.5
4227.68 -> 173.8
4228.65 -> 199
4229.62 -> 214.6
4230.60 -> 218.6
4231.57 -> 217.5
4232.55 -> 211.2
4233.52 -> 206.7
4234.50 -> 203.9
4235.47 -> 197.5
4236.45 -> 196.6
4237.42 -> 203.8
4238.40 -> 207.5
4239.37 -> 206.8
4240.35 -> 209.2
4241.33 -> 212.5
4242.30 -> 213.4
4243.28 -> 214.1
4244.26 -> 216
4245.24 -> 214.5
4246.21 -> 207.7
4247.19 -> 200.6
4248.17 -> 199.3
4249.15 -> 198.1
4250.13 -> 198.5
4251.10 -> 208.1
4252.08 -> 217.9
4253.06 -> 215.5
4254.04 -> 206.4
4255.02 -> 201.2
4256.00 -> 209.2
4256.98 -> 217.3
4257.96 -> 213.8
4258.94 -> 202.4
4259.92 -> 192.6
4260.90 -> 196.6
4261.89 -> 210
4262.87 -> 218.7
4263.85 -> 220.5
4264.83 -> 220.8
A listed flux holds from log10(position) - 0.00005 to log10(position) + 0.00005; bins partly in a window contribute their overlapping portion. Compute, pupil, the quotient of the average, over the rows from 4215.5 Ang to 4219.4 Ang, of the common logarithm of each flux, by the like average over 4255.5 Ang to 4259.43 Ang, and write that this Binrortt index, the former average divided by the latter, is 1.00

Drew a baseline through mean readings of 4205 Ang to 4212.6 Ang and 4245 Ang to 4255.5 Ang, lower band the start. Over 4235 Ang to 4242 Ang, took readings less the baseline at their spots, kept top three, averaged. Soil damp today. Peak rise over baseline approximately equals 0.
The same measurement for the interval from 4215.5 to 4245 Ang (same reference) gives 9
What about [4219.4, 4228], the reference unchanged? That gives 6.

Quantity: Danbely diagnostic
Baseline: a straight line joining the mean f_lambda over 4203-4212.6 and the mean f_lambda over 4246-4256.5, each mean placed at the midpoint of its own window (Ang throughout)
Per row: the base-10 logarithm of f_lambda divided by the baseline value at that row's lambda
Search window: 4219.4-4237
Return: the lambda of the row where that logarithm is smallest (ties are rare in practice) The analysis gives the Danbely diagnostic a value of 4226.70 Ang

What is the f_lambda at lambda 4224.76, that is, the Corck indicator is 182.7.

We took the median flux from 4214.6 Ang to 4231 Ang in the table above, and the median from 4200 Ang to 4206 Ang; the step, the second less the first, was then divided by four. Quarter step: -1.7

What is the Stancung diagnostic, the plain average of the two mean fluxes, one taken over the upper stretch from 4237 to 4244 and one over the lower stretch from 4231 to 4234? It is 211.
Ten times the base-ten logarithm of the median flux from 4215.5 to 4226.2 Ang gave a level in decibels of 23.2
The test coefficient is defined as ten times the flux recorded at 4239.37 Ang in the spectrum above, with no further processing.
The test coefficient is 2068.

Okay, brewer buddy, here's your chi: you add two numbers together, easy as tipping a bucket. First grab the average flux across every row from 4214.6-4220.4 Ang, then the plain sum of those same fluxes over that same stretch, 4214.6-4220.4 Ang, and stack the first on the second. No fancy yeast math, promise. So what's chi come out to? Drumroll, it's 1506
